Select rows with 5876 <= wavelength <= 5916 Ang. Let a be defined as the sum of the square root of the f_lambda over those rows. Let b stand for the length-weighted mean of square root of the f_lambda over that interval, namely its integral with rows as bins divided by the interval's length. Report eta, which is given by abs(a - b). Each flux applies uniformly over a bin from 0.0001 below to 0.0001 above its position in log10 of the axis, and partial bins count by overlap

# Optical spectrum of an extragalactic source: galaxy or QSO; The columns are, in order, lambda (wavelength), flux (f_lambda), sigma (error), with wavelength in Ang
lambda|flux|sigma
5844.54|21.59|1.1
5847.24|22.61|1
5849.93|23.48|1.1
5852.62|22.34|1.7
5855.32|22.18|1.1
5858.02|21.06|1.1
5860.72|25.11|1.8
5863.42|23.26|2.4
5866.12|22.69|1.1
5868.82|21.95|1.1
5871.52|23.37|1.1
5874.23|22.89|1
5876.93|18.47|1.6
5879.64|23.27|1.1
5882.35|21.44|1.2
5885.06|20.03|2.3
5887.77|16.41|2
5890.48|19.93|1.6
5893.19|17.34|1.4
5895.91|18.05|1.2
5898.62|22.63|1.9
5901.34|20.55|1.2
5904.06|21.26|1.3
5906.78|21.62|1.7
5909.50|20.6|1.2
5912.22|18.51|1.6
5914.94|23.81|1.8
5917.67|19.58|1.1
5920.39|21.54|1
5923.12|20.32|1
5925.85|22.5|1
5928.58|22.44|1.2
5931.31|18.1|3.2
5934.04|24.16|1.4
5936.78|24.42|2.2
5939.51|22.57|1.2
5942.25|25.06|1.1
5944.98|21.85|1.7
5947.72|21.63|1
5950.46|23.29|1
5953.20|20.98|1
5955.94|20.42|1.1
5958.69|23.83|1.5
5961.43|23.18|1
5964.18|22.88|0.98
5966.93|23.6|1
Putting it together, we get 63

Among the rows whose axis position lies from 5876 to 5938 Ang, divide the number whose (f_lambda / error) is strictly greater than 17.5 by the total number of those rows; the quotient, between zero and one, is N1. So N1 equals 0.30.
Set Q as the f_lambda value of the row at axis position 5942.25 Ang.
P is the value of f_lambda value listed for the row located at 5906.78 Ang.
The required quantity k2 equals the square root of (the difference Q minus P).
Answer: 1.9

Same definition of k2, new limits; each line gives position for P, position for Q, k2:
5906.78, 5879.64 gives 1.3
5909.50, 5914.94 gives 1.8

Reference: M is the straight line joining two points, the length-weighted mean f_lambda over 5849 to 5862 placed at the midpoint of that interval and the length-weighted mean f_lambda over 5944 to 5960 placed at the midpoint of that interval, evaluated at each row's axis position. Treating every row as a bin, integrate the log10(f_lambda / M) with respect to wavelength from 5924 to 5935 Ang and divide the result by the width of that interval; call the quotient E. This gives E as -0.013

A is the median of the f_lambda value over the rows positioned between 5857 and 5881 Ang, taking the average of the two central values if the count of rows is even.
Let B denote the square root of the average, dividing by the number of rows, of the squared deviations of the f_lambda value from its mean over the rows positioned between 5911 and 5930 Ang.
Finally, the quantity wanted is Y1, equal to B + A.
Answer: 24.6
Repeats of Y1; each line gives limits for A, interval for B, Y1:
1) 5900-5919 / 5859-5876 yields 21.6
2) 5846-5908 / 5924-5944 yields 24.1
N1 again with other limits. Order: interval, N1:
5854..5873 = 0.71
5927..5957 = 0.64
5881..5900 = 0.14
